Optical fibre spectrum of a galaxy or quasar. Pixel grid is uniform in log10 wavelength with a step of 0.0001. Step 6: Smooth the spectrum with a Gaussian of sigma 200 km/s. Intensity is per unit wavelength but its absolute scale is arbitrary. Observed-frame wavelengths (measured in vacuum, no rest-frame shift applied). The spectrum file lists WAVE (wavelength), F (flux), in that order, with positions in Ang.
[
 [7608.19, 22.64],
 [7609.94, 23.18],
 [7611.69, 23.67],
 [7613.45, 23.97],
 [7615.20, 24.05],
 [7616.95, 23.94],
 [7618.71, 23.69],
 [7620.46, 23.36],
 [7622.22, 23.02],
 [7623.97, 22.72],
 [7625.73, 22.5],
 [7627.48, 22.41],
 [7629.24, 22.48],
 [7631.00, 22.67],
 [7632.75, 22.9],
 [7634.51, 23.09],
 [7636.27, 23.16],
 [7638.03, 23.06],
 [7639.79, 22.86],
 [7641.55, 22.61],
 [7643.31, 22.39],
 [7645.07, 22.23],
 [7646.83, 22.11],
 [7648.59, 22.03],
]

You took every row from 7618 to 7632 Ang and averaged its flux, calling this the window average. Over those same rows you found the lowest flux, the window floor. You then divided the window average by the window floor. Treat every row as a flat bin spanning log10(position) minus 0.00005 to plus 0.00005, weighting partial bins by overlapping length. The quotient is 1.020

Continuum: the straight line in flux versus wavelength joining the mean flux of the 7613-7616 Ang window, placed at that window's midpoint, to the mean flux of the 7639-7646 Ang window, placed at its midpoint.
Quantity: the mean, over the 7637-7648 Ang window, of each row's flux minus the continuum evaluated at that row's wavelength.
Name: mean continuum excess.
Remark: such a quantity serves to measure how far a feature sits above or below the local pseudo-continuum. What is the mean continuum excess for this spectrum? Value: 0.02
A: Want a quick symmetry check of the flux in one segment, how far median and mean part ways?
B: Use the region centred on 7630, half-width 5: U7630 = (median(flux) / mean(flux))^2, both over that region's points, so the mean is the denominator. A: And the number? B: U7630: 0.99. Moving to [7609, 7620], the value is 1.01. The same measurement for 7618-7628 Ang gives 0.99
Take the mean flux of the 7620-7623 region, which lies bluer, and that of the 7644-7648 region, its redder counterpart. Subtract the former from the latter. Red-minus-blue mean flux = -1.0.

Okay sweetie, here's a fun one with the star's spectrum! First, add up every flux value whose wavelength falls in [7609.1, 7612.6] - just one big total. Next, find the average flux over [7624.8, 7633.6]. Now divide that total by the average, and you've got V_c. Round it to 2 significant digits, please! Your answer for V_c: 2.1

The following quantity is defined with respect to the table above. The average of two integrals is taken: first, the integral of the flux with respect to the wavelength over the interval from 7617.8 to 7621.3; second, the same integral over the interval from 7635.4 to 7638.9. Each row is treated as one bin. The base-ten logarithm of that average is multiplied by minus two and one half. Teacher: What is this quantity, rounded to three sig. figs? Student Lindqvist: -4.78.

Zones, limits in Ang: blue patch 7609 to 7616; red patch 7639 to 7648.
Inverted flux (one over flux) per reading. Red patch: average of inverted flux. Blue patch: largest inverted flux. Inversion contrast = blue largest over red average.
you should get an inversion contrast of 0.97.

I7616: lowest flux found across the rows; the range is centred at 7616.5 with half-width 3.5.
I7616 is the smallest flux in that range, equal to 23.69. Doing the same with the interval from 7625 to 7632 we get 22.41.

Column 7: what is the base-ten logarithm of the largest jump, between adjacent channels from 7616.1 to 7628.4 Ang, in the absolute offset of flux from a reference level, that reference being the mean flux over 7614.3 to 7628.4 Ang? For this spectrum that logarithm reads -0.481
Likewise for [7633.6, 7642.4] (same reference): -0.602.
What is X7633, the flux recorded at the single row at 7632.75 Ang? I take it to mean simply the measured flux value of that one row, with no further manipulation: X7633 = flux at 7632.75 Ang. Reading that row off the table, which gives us 22.9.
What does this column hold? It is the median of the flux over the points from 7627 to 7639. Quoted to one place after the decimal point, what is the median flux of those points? 22.9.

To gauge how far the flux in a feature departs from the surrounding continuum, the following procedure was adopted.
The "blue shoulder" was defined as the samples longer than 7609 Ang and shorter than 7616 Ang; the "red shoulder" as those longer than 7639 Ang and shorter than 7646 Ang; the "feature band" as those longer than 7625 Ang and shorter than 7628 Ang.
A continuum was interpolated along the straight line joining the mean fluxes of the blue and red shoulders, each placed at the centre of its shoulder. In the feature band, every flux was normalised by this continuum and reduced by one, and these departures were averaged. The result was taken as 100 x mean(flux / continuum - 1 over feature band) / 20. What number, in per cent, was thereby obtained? -0.15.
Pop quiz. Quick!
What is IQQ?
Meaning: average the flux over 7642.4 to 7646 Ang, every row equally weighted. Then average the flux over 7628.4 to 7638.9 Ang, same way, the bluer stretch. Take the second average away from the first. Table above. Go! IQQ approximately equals -0.58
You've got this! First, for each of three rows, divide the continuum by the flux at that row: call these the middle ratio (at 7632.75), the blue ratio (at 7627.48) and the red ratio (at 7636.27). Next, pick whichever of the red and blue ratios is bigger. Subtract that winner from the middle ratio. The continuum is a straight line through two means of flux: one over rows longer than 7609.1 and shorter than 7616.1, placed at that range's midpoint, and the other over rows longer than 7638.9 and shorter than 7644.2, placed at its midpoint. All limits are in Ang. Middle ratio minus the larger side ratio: -0.03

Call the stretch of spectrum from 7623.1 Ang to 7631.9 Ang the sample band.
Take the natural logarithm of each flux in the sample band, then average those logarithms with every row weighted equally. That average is 3.12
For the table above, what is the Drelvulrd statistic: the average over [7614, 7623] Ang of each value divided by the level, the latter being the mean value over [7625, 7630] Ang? 1.05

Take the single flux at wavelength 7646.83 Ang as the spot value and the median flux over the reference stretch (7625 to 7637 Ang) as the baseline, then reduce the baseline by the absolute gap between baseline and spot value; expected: 22.1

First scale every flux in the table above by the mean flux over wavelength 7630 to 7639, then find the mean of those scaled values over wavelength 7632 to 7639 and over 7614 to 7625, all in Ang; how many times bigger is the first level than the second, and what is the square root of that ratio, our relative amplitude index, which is 0.991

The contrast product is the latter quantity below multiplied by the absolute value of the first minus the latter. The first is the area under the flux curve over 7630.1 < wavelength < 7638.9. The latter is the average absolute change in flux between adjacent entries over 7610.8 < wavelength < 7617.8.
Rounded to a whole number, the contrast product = 33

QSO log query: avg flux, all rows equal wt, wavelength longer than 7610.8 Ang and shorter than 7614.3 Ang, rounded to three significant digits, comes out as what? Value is 23.8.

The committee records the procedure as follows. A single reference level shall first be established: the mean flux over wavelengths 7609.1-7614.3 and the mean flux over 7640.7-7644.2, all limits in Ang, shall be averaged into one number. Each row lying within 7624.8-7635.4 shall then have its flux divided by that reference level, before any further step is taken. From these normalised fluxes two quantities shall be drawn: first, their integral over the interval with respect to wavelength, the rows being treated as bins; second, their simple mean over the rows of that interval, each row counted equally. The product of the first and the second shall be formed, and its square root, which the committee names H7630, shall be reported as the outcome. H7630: 3.2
